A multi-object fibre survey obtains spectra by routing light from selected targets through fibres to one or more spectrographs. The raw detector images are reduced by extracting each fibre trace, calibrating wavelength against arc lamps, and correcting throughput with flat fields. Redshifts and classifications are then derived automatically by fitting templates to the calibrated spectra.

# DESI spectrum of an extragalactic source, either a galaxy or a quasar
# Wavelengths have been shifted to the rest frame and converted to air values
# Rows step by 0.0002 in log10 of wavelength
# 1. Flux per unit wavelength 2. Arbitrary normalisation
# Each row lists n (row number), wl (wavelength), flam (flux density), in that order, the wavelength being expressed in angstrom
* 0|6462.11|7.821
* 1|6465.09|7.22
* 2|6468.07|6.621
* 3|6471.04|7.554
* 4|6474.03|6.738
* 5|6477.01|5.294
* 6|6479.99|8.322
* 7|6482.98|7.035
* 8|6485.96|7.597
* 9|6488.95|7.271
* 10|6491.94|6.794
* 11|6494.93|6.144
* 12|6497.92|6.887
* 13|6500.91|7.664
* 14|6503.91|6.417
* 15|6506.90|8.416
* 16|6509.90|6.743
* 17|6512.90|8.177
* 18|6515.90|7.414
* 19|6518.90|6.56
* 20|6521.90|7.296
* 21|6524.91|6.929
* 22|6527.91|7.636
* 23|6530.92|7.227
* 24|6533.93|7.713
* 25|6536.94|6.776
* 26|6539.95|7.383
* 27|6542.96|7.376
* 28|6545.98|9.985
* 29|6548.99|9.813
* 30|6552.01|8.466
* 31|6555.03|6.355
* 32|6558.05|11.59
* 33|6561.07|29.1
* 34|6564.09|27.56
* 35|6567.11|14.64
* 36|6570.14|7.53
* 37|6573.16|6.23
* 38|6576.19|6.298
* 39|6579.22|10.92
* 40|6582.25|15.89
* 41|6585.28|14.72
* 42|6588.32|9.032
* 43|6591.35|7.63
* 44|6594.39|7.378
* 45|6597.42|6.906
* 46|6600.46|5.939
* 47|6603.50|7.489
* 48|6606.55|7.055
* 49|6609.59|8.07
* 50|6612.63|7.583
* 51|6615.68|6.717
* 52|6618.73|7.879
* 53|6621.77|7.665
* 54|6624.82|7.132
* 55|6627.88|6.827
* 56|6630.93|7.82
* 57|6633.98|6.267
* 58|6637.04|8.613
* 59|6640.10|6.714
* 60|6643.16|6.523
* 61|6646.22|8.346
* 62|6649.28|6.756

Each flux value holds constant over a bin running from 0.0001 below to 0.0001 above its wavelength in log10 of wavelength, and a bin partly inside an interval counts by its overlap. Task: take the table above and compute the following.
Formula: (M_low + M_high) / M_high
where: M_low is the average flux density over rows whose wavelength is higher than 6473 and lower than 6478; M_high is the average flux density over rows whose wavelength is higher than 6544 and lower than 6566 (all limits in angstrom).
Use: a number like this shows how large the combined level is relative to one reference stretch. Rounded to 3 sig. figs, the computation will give 1.41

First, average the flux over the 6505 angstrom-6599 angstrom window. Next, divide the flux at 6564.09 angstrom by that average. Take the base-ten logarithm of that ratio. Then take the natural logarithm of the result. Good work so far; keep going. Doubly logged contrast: -0.81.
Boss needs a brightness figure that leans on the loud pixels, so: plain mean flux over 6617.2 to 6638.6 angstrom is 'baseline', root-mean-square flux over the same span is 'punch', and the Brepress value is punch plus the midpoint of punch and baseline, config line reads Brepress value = 15.0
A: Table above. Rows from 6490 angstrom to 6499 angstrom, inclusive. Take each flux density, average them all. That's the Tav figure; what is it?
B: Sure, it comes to 6.6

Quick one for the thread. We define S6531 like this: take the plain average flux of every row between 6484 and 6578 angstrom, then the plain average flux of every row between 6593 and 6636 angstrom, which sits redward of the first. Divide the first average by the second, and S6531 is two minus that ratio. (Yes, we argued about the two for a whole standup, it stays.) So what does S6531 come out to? 0.74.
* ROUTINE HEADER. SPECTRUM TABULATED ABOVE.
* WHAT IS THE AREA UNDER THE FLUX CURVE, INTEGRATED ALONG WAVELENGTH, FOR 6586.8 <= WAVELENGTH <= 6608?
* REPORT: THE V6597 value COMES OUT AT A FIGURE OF 156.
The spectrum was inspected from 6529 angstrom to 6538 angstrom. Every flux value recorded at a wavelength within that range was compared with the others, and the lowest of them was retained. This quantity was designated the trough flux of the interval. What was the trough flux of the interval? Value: 6.776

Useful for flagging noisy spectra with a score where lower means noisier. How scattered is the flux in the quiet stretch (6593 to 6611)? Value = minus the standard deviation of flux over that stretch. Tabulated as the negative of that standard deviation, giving -0.7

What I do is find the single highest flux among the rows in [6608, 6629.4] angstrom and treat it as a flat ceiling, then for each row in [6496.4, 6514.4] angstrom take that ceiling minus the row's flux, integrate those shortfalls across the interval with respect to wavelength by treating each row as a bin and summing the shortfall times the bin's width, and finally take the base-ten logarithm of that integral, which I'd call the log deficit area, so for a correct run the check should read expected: 1.09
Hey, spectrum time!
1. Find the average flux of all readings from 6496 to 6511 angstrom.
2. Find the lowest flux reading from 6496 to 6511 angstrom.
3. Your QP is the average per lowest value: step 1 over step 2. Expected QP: 1.1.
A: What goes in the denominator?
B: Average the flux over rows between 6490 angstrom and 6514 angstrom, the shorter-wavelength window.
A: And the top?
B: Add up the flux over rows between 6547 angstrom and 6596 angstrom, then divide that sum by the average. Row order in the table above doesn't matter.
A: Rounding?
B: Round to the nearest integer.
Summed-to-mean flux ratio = 27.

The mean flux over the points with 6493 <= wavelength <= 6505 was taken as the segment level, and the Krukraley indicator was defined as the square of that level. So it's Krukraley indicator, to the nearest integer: 46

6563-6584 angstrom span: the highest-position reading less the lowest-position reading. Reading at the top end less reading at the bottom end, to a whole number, -12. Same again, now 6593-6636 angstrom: -1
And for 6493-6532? 1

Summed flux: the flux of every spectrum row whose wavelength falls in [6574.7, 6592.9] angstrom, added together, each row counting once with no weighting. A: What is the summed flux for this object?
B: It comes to 64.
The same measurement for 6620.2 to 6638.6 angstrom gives 44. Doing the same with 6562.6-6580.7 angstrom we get 73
